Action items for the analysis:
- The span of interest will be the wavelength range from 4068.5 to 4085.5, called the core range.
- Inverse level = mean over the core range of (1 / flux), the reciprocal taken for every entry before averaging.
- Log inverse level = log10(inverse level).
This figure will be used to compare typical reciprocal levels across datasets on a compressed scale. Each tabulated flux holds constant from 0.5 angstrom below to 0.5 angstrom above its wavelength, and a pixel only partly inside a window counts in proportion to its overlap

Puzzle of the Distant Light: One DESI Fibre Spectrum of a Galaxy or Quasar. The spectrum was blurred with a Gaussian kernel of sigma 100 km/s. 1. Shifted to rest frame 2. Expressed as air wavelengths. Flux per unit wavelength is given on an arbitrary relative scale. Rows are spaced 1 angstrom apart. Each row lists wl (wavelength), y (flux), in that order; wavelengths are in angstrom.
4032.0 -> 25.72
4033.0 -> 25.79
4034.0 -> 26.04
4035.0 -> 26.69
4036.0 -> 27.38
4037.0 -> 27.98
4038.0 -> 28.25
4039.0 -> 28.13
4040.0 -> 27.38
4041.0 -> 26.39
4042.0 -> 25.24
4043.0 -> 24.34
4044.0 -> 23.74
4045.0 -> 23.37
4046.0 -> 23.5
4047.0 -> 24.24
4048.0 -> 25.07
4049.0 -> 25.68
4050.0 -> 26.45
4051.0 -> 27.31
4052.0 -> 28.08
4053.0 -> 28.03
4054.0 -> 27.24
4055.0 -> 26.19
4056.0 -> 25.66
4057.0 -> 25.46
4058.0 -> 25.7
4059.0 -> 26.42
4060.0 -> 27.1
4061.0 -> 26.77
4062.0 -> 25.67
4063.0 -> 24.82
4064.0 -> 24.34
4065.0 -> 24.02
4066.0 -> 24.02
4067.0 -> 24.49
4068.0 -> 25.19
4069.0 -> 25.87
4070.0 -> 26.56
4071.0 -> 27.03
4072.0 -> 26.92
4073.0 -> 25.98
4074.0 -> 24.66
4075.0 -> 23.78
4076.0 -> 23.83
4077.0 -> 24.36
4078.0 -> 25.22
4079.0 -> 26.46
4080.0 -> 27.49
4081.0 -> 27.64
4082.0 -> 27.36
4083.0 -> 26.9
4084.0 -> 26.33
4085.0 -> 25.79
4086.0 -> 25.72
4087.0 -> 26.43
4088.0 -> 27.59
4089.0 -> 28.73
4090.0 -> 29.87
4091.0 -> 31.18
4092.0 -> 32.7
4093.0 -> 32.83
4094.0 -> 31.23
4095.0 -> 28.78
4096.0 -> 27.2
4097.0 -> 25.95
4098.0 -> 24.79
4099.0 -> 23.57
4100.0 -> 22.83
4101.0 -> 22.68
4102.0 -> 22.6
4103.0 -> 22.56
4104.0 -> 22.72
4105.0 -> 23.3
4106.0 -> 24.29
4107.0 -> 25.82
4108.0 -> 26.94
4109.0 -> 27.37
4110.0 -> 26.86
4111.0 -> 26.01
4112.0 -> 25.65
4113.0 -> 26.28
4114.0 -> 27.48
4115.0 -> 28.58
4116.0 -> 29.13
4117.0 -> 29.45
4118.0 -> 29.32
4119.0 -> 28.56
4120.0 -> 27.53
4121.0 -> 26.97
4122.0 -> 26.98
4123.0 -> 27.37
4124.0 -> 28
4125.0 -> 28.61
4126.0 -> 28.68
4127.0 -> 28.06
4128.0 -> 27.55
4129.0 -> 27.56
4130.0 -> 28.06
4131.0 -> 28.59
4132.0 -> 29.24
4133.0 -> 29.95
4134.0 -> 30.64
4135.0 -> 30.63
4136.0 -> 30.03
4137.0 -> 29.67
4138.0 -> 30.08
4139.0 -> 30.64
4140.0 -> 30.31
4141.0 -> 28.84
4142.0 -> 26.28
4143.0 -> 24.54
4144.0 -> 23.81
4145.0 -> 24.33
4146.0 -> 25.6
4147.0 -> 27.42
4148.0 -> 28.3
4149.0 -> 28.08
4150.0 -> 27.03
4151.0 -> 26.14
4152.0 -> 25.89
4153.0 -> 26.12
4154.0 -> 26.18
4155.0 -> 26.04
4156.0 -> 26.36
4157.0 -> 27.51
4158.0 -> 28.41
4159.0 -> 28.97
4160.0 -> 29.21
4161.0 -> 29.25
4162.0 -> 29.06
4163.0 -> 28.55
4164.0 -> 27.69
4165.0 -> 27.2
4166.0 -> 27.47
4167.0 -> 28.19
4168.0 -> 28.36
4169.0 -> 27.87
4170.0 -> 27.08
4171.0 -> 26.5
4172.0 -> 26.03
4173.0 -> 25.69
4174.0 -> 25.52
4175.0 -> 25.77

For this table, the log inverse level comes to -1.41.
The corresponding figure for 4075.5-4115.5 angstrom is -1.42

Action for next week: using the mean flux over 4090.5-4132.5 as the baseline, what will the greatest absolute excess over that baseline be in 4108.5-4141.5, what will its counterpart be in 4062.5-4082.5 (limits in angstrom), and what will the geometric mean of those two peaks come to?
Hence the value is 3.4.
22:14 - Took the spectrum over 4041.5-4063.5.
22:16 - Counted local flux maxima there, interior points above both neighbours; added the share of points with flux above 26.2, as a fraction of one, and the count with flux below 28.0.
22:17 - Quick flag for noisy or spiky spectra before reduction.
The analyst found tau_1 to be 22.4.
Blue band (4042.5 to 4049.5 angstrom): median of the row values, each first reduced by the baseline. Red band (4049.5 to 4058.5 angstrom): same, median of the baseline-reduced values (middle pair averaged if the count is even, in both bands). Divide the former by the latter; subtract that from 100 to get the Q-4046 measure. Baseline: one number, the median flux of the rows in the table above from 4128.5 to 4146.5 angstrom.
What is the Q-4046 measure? 98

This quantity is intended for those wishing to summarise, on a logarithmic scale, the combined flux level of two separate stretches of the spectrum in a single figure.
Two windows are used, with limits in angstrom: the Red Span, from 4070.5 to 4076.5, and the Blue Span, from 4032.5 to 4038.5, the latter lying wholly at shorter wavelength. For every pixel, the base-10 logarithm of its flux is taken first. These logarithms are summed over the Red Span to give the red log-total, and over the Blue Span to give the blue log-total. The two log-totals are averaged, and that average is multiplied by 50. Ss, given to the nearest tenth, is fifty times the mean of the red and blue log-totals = 425.3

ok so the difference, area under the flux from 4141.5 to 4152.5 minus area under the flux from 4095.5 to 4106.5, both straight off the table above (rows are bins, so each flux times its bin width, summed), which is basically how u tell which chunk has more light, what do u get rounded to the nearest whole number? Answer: 25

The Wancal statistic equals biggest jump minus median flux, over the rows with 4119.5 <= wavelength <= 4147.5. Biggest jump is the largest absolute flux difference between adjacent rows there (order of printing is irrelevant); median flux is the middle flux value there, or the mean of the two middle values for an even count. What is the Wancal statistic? -25.5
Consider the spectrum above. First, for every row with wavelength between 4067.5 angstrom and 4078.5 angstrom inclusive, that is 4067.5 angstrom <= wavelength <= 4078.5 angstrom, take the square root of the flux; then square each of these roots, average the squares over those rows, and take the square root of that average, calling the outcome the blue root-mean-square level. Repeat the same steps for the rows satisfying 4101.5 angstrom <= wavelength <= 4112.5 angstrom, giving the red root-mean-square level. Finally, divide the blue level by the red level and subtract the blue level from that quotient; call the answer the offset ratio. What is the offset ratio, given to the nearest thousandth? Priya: -4.030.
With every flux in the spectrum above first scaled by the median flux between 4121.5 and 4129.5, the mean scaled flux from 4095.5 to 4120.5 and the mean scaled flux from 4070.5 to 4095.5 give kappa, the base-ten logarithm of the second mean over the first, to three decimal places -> 0.024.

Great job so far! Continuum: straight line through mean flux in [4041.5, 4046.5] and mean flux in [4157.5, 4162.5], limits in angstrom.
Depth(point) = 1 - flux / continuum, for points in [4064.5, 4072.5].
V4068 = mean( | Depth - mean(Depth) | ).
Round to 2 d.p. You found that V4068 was 0.04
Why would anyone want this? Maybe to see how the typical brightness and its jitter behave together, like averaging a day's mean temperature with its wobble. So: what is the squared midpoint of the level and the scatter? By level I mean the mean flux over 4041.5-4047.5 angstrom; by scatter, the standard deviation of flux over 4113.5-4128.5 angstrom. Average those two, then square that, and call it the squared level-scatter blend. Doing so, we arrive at 155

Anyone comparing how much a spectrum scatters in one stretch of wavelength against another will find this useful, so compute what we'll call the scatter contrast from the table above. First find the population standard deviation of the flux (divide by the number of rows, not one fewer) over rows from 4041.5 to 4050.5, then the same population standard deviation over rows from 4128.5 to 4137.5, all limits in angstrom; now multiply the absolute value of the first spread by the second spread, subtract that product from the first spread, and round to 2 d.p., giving -0.04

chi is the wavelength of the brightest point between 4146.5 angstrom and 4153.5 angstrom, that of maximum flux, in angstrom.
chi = 4148.0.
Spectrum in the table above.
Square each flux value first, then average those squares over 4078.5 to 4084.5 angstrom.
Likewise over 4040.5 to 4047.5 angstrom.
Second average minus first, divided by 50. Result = -2.7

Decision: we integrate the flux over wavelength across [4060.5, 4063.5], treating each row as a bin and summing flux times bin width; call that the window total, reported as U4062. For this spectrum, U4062 77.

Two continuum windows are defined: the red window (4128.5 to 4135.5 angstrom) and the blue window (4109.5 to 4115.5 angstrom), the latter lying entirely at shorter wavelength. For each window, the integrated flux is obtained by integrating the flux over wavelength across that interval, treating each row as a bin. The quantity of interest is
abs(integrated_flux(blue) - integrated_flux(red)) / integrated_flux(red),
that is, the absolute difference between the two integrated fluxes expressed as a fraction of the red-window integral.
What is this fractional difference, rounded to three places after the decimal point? 0.214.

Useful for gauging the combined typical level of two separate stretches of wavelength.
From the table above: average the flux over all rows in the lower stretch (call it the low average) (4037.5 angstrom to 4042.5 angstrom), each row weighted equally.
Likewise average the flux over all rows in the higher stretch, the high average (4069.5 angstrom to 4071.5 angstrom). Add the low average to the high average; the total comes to 53.9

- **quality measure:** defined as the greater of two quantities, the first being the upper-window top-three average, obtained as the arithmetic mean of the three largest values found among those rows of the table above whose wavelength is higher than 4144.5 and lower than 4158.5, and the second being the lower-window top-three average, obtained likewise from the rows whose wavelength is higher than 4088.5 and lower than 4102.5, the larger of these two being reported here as 32.3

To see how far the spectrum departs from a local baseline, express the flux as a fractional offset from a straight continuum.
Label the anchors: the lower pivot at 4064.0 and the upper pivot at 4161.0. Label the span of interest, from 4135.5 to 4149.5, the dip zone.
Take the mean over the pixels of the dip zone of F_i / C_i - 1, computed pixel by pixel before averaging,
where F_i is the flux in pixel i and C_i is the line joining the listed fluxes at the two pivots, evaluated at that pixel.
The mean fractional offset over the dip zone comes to -0.02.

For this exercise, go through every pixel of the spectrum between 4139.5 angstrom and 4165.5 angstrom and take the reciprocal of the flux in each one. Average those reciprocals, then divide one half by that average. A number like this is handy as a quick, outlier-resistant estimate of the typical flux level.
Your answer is 13.55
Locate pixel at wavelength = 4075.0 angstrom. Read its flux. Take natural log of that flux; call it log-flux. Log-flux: 3.17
